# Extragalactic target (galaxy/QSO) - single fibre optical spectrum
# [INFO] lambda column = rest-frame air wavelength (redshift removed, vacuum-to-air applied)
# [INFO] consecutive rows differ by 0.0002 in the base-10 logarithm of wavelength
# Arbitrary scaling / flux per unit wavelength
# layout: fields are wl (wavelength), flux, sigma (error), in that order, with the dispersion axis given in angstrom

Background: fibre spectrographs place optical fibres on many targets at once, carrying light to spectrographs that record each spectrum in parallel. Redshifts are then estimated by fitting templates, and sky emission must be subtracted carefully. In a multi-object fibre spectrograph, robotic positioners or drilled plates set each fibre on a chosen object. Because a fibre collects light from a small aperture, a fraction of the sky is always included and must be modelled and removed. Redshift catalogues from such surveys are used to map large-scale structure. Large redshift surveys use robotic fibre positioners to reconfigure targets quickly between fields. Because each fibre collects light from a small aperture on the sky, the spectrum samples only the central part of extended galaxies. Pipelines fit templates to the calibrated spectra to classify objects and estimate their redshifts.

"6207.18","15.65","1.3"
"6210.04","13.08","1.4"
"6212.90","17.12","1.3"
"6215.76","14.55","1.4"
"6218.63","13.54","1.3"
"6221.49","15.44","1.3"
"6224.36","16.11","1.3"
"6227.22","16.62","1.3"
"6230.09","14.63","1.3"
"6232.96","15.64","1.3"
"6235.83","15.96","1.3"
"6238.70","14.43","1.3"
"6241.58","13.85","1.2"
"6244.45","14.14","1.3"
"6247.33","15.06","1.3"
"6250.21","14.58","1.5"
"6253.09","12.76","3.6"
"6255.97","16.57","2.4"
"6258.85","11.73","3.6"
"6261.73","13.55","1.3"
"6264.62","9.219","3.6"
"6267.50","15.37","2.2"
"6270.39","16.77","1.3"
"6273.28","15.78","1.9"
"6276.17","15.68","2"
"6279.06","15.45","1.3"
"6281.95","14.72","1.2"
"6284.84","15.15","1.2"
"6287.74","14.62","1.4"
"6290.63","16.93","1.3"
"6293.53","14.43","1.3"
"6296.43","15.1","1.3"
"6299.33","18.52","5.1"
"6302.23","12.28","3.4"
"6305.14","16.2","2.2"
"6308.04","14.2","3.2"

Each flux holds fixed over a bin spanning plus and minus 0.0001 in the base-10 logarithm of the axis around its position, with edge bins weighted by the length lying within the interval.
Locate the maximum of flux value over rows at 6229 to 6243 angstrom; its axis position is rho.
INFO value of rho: 6235.83 angstrom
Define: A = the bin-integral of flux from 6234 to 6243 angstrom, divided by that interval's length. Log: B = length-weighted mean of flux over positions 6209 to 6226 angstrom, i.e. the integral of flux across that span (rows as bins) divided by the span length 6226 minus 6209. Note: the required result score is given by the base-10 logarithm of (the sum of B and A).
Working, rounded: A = 14.78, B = 15.0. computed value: 1.47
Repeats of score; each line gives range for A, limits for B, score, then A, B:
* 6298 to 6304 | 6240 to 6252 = 1.47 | 15.36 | 14.3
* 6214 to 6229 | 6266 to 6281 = 1.49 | 15.28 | 15.8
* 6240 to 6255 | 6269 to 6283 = 1.48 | 14.15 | 15.7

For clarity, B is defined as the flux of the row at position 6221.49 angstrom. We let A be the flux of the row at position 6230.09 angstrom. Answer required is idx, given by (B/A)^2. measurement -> 1.1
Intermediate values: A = 14.63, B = 15.44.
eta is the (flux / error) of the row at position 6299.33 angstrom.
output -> 3.6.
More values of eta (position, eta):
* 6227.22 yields 12.8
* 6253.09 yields 3.5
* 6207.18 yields 12.0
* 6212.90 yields 13.2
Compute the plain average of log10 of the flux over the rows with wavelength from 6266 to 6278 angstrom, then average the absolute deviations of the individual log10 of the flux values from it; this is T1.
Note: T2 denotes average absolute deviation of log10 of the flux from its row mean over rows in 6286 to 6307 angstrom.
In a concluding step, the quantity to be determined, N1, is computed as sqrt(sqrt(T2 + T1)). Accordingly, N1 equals 0.483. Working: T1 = 0.012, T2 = 0.04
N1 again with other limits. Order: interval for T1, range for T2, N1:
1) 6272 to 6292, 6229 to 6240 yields 0.429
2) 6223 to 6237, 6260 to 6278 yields 0.536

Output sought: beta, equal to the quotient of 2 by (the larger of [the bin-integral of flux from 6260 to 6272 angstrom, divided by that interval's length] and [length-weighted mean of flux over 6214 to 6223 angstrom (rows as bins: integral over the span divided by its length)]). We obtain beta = 0.1369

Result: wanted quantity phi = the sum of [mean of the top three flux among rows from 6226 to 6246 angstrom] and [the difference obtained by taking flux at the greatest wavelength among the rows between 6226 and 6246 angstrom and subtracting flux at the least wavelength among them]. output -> 13.6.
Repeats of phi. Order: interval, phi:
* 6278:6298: 15.5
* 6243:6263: 14.8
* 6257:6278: 20.0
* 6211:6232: 14.1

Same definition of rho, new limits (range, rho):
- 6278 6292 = 6290.63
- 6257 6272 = 6270.39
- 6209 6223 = 6212.90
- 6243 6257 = 6255.97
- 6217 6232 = 6227.22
